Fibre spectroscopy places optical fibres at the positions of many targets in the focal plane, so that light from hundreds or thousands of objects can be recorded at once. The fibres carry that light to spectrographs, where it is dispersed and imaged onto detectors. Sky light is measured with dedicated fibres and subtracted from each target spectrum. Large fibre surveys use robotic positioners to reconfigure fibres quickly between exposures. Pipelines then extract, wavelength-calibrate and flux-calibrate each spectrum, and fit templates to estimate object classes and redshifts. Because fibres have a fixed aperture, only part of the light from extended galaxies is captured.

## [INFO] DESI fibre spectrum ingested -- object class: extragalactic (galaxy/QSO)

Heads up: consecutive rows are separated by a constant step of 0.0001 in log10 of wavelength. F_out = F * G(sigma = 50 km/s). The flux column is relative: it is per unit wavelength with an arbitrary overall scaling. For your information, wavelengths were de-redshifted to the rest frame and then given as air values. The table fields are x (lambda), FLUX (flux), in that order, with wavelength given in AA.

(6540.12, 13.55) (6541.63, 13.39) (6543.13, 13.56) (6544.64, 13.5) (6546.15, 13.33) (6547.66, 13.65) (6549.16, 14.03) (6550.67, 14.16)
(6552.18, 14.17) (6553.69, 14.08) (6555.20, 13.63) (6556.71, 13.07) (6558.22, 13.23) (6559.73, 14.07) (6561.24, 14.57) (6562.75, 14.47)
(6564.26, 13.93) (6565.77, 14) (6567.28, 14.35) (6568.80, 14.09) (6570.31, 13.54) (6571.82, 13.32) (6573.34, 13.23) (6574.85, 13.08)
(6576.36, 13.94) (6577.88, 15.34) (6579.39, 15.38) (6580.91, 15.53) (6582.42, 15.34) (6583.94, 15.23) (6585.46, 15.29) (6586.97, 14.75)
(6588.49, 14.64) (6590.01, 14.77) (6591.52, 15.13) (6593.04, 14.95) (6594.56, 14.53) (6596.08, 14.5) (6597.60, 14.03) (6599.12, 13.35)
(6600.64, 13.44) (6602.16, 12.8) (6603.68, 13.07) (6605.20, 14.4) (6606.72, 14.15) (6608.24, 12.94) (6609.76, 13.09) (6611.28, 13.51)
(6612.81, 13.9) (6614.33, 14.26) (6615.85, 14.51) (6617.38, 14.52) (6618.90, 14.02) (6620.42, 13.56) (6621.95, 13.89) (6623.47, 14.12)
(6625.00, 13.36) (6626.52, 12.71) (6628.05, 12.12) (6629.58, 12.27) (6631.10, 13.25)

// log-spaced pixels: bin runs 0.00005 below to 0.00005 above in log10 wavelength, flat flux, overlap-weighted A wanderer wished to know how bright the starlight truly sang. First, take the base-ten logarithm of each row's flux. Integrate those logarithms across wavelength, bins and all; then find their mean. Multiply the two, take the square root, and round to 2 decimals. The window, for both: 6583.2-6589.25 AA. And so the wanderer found 2.89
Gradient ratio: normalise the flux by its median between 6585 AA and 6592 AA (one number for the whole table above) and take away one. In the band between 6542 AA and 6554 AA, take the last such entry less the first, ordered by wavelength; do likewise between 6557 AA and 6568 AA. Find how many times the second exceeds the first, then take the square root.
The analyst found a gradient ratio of 1.5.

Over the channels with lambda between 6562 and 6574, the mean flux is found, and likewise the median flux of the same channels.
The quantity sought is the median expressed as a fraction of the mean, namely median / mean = 1.01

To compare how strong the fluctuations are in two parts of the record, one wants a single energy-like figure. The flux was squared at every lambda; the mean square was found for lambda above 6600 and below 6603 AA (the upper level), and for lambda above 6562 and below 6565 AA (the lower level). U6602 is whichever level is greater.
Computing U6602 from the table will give 202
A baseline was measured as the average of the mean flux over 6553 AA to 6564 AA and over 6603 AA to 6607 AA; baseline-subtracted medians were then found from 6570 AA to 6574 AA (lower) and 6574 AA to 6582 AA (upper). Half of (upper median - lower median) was 1.0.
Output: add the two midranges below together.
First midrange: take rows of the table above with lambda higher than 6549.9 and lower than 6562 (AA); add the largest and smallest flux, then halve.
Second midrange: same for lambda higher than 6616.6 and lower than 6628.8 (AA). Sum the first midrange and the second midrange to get 27.14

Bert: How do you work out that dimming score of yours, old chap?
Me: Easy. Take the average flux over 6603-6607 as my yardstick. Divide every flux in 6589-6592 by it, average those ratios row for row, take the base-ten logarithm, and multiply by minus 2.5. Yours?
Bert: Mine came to -0.08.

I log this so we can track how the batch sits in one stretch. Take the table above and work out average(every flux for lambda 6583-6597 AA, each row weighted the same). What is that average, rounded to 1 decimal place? 14.9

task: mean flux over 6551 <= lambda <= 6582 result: 14.1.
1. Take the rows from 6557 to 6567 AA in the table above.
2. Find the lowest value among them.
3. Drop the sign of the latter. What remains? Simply 13.23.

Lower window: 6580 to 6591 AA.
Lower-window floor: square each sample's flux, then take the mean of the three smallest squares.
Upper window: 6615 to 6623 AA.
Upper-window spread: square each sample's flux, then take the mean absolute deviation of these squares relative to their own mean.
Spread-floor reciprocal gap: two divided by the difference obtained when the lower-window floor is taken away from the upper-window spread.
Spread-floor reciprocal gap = -0.0096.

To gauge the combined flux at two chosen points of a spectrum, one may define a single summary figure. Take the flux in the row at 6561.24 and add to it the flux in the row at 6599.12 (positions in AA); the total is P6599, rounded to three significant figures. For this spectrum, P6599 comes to 27.9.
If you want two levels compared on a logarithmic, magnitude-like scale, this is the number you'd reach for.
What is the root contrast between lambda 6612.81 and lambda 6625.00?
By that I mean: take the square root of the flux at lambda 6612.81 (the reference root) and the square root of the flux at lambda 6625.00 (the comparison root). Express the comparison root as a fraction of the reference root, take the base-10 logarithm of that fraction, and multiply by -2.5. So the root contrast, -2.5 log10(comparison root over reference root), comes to 0.02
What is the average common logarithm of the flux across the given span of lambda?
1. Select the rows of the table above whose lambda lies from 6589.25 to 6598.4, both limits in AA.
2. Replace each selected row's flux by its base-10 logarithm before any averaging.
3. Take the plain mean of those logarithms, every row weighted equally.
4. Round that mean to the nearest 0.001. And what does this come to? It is 1.166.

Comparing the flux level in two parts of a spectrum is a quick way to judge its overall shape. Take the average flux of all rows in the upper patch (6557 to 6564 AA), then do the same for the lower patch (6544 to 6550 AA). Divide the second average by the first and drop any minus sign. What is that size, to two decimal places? 0.97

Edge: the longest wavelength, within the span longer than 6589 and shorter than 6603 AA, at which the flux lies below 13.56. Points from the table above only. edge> 6602.16 AA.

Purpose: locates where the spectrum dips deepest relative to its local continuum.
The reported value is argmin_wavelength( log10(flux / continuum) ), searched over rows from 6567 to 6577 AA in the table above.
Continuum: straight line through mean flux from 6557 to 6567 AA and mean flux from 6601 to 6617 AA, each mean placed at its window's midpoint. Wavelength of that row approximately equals 6574.85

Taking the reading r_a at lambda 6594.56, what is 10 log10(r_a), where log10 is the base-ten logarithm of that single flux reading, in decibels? 11.6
